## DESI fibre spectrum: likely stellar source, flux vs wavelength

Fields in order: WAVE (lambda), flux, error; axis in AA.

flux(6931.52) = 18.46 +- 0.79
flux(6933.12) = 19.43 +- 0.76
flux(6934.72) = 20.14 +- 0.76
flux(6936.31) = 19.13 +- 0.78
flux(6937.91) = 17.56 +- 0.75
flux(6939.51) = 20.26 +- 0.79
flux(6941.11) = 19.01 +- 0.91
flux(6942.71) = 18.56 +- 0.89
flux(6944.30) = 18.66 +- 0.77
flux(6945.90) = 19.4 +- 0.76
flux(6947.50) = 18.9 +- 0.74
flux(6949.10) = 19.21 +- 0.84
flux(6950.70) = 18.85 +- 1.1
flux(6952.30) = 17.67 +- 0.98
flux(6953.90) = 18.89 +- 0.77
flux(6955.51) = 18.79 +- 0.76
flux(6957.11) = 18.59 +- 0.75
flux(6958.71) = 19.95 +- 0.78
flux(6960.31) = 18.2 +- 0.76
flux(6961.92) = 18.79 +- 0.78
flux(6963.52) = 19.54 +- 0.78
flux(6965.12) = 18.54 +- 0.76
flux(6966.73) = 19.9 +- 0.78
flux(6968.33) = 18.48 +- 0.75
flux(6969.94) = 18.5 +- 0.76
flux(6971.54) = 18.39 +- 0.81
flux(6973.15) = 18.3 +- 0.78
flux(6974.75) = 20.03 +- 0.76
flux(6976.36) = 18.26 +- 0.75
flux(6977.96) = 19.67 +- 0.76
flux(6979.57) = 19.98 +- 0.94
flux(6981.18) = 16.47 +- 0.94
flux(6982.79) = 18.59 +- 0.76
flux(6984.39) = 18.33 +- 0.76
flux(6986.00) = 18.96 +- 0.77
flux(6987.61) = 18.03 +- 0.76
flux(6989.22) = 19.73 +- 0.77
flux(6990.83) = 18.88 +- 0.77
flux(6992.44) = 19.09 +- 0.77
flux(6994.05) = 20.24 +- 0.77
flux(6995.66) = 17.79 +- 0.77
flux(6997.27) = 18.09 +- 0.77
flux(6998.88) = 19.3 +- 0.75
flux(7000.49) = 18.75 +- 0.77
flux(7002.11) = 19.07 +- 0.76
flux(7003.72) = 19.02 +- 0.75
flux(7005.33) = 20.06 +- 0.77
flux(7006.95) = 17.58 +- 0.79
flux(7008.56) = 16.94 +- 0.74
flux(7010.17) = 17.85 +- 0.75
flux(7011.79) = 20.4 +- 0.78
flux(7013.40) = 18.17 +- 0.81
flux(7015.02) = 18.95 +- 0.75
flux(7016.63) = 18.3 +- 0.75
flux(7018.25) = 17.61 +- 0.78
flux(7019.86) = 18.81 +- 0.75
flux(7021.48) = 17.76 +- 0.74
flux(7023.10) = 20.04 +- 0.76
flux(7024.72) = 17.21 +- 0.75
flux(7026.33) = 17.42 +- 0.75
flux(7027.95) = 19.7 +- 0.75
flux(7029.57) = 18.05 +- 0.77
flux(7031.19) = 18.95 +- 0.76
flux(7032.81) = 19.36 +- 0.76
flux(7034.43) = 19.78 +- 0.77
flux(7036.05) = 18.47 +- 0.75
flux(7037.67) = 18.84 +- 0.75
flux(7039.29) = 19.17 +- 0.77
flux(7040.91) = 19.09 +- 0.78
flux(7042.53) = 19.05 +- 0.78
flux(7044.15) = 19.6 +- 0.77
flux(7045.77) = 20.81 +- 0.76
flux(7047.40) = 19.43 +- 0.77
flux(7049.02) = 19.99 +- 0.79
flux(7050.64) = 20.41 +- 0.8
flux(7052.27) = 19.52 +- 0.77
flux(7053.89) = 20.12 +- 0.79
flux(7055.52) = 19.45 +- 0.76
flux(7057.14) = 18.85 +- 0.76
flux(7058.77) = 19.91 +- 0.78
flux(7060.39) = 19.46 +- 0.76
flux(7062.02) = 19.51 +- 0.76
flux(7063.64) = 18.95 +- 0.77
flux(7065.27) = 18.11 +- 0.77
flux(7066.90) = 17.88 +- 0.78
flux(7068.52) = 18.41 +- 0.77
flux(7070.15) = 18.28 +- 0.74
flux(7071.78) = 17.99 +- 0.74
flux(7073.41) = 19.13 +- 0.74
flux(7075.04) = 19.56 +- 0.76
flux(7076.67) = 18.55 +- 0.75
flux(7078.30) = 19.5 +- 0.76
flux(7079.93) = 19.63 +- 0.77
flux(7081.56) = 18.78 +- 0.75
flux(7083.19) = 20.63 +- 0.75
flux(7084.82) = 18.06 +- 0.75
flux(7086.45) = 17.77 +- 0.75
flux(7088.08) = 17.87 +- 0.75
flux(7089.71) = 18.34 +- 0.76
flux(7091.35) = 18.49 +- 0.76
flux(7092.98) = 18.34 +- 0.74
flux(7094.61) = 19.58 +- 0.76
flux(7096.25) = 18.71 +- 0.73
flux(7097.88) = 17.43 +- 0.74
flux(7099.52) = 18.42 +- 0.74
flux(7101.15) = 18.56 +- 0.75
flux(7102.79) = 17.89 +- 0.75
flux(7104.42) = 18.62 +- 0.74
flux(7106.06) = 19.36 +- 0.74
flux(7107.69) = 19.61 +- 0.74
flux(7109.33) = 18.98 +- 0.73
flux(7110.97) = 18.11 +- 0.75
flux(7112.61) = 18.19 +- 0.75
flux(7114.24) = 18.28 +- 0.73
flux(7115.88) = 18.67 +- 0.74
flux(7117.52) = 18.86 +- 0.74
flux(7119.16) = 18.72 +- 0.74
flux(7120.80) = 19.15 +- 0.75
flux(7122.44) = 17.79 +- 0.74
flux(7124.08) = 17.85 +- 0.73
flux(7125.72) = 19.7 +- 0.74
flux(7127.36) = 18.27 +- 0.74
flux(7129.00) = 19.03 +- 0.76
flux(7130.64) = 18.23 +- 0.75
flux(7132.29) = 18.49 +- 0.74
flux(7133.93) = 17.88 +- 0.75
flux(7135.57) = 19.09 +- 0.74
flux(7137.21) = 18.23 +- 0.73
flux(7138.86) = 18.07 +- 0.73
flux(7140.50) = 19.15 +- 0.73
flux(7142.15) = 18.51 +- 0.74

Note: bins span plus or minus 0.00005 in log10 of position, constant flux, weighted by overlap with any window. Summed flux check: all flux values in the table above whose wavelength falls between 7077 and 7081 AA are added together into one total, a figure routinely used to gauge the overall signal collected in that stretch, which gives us 39.1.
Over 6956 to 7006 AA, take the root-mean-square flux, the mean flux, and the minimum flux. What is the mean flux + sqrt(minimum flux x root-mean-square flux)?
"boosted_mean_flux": 36.53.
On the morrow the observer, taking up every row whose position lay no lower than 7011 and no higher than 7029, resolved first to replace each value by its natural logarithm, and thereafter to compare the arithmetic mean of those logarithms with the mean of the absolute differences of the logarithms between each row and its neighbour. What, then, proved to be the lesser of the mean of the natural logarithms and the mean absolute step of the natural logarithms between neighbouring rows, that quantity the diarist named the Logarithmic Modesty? 0.08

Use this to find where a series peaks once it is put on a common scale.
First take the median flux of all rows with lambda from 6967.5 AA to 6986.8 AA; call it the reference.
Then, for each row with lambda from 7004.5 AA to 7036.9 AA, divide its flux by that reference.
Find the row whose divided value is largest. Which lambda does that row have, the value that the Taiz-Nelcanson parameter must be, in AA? 7011.79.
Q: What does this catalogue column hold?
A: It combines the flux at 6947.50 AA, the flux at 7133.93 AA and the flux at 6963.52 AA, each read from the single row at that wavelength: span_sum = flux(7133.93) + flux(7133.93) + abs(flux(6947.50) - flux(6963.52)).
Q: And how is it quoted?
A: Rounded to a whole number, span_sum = 36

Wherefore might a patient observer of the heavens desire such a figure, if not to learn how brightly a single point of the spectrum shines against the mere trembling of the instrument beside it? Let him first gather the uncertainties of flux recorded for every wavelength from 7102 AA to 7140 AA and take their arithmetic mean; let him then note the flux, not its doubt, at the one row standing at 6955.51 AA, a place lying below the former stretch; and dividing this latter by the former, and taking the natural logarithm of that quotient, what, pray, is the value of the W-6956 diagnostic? 3.23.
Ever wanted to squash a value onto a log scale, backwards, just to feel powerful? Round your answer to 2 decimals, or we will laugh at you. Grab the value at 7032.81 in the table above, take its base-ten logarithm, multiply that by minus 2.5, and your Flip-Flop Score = -3.22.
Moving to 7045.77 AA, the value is -3.30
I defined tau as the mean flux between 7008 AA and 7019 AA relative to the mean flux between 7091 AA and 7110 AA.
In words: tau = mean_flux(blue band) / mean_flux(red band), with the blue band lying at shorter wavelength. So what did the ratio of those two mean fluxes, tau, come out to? 0.98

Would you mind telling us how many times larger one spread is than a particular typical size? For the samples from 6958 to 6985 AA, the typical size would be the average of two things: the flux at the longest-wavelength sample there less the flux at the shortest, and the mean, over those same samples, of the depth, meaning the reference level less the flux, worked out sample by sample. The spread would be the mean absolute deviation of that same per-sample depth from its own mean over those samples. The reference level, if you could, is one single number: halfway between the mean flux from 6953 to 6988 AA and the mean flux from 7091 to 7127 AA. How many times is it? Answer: -0.8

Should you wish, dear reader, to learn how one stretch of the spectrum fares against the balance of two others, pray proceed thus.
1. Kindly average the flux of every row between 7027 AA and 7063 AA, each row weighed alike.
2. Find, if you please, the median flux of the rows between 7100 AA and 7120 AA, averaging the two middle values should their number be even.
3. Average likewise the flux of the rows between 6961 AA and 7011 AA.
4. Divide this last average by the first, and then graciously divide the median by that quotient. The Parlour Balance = 19.3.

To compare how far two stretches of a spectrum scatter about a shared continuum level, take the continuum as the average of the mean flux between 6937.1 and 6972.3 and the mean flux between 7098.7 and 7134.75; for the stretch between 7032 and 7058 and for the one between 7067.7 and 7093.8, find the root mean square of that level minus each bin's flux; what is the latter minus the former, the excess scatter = -0.23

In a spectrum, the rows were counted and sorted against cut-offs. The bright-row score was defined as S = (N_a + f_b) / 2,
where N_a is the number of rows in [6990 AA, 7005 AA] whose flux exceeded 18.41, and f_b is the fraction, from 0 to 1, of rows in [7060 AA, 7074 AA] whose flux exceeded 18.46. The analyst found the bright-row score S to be 3.7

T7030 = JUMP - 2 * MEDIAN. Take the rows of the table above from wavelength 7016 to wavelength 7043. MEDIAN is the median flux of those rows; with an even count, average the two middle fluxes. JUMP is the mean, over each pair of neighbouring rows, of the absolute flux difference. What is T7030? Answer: -36.7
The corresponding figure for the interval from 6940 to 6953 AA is -37.2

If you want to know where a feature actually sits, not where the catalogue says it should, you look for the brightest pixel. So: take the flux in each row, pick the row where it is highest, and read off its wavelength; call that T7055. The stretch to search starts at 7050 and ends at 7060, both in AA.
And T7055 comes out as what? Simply 7050.64 AA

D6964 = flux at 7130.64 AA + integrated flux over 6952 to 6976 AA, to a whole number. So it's 471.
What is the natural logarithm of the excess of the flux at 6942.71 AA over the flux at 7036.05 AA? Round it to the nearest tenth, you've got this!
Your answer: -2.4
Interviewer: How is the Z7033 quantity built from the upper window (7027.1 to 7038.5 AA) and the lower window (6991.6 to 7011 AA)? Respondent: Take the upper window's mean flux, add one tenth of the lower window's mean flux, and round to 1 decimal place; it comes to 20.9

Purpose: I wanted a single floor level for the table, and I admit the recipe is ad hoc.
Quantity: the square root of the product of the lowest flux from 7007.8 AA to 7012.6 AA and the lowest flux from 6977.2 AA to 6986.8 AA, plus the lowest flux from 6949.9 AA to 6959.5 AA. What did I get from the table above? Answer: 34.4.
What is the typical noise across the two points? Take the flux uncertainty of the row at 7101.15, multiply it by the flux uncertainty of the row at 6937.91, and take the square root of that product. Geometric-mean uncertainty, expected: 0.750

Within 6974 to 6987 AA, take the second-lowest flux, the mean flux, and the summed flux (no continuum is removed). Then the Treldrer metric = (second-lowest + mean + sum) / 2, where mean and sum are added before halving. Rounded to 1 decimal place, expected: 93.7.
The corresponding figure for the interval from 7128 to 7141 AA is 92.4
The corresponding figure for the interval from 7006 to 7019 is 90.8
